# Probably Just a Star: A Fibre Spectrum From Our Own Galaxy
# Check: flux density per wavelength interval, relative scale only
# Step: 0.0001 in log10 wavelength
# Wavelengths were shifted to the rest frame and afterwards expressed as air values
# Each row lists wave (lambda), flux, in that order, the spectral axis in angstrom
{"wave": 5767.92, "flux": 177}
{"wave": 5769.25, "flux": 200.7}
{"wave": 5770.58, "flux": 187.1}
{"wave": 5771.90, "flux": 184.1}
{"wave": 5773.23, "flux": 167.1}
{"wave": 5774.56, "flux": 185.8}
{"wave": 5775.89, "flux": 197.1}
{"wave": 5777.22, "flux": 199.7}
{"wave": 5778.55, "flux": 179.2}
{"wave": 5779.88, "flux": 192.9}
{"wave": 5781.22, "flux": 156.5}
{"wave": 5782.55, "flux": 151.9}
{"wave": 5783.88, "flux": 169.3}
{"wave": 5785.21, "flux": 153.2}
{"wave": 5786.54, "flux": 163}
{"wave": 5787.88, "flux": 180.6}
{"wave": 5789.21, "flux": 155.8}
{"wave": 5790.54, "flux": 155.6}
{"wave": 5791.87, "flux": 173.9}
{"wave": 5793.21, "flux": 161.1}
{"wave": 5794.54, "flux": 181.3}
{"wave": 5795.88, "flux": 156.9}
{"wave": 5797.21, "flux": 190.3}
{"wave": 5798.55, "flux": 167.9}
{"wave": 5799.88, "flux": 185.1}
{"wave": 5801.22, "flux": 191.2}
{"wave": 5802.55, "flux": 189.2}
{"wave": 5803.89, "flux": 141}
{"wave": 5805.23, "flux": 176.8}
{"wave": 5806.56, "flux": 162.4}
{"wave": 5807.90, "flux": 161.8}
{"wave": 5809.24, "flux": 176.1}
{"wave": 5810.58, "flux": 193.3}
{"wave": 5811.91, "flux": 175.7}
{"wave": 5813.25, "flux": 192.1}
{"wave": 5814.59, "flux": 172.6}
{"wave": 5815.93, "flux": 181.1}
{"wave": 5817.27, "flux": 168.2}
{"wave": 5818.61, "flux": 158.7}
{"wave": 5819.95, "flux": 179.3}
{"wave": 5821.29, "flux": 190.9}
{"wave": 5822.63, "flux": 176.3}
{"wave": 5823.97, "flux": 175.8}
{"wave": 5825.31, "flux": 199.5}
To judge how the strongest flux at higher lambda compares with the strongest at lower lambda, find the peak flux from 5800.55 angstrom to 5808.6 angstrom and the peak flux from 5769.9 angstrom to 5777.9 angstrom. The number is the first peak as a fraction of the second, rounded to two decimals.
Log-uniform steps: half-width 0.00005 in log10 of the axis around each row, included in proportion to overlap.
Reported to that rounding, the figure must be 0.96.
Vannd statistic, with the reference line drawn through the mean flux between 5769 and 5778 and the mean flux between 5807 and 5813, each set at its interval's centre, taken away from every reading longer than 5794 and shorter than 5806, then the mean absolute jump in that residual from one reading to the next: 24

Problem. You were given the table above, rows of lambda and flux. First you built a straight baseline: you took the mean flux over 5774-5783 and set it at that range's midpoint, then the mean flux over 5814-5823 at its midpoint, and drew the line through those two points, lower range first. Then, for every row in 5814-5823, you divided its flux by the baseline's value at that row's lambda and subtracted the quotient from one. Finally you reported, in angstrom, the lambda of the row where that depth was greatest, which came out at 5818.61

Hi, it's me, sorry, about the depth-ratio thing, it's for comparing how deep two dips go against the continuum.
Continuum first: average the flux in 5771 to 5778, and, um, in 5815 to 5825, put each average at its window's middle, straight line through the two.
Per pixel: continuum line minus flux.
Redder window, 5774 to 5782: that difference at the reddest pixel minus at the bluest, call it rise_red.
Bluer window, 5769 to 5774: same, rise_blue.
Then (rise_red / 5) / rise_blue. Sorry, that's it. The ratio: 0.17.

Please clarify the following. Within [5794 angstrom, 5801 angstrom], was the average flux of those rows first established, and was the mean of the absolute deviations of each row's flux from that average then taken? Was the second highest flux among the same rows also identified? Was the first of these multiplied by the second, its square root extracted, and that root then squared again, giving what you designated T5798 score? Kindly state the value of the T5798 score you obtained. 2058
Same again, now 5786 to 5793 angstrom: 1596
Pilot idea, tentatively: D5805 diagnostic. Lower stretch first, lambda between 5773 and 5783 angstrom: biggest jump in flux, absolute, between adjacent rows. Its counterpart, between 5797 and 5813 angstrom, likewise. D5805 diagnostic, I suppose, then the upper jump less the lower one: 12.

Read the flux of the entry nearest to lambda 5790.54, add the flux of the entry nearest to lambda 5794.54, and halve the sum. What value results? 168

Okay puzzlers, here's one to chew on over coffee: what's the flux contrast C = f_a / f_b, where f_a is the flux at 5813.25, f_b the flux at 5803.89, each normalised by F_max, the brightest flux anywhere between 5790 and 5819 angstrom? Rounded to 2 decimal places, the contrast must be 1.36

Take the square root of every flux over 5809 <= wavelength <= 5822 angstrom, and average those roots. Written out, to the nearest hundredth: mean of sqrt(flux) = 13.37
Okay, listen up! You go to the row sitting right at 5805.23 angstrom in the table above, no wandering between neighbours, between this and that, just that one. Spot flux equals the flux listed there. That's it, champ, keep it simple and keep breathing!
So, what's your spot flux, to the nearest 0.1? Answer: 176.8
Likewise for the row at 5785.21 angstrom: 153.2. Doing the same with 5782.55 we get 151.9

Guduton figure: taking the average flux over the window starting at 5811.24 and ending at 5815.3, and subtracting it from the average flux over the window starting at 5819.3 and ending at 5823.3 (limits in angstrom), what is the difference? 2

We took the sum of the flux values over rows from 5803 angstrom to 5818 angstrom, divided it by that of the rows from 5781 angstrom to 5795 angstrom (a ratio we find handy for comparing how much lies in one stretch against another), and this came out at 1.05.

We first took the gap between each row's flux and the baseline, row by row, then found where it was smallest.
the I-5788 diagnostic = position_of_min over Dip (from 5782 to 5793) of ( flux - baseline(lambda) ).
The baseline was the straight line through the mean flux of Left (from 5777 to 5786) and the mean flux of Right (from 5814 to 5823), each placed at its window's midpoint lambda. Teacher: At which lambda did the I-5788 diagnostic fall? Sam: 5782.55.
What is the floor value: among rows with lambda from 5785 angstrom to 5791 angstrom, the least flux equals 153.2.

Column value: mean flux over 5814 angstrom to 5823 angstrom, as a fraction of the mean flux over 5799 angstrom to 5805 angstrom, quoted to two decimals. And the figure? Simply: 0.99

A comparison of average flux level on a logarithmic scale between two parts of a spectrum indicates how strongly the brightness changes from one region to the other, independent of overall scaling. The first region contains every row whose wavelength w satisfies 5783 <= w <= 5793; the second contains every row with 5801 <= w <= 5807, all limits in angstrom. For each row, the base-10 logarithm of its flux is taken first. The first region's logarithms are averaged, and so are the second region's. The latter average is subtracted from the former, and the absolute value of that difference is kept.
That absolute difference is 0.018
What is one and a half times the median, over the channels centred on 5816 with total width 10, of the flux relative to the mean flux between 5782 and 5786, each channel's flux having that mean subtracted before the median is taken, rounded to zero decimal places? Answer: 26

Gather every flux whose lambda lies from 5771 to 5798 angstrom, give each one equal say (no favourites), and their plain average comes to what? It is 173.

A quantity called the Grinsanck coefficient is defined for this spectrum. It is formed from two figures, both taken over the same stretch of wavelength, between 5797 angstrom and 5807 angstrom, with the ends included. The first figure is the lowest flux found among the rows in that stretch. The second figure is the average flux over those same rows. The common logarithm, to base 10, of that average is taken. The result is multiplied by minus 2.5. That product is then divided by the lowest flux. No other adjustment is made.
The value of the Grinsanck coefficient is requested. -0.0398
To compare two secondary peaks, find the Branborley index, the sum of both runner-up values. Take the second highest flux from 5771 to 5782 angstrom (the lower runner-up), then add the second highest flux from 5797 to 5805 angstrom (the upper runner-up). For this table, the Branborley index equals 387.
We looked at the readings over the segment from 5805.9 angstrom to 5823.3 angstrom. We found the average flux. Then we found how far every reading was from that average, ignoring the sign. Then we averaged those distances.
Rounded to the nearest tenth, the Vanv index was 8.7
